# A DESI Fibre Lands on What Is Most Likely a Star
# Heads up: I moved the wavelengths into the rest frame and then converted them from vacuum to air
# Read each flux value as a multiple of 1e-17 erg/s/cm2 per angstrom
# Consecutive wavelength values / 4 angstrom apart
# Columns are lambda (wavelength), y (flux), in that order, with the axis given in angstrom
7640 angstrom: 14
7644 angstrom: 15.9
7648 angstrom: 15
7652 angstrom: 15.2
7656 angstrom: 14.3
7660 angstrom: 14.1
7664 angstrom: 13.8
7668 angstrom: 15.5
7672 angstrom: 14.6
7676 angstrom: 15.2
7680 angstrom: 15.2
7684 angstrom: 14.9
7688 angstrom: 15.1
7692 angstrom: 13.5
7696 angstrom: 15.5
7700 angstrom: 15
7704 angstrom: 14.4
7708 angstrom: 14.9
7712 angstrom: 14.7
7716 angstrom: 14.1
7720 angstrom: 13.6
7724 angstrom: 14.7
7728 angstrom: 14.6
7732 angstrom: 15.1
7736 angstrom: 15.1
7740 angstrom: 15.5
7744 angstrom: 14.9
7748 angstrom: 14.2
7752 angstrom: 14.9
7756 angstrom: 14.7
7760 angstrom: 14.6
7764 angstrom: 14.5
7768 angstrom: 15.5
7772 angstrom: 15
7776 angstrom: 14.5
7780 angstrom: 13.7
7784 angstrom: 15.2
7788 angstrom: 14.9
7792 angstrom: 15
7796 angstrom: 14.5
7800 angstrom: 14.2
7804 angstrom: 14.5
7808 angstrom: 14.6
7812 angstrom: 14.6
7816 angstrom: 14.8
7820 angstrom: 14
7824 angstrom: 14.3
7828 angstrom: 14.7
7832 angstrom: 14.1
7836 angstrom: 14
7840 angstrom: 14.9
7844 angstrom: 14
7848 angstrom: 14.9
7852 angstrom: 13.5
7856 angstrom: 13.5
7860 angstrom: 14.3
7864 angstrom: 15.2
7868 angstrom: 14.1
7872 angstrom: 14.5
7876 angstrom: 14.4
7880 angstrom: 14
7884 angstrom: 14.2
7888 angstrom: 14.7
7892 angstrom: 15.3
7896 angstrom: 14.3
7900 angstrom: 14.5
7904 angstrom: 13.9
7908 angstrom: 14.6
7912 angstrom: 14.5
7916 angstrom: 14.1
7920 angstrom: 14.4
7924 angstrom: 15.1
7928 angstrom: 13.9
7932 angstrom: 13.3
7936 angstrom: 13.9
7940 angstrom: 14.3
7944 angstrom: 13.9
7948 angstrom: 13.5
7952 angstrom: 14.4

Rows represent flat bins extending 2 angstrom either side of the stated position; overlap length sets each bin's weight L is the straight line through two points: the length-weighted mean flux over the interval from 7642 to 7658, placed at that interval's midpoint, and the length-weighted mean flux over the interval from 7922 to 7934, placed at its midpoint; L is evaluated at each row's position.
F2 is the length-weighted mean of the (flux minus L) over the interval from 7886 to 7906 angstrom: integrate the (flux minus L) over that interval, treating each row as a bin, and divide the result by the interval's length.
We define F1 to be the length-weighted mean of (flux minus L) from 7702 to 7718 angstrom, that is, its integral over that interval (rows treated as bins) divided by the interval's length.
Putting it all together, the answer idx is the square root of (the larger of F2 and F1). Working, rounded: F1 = -0.36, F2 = 0.32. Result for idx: 0.57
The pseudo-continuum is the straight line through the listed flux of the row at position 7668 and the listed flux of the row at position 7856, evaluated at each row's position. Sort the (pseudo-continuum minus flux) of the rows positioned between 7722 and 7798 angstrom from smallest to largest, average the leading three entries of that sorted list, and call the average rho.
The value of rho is -0.9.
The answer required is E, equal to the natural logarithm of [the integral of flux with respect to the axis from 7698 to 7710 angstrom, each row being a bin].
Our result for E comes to 5.2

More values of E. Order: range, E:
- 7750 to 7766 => 5.5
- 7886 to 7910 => 5.9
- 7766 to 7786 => 5.7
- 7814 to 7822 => 4.7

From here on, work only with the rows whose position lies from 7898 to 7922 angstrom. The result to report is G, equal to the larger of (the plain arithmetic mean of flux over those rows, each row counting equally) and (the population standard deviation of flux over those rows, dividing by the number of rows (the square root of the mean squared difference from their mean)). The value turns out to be 14.3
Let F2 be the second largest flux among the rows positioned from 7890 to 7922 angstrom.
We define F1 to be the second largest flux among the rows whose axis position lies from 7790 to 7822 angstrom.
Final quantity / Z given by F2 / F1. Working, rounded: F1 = 14.8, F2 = 14.6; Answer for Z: 0.99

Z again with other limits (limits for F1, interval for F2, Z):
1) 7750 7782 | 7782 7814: 1.00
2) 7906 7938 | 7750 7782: 1.03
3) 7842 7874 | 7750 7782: 1.01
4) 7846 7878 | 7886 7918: 0.99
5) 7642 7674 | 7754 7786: 0.98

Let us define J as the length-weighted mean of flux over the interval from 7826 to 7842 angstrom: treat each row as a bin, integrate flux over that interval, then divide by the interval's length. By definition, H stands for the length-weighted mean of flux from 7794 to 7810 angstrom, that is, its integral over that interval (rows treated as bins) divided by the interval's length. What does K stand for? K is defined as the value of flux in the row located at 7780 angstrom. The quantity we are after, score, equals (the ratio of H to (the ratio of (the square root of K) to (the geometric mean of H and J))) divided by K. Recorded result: 4.1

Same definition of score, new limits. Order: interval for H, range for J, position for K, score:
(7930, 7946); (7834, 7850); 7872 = 3.5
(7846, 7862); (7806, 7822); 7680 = 3.4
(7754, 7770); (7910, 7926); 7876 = 4.0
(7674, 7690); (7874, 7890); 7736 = 3.8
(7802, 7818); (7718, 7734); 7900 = 3.9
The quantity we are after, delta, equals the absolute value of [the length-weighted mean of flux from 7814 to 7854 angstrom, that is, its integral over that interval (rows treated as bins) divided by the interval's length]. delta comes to 14.3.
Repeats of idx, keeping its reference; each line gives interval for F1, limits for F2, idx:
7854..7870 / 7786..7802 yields 0.26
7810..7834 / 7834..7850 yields 0.20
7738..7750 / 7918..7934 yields 0.32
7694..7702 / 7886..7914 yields 0.58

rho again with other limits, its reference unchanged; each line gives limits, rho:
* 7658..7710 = 0.0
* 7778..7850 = -1.2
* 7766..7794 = -0.9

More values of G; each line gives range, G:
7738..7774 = 14.9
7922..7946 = 14.1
